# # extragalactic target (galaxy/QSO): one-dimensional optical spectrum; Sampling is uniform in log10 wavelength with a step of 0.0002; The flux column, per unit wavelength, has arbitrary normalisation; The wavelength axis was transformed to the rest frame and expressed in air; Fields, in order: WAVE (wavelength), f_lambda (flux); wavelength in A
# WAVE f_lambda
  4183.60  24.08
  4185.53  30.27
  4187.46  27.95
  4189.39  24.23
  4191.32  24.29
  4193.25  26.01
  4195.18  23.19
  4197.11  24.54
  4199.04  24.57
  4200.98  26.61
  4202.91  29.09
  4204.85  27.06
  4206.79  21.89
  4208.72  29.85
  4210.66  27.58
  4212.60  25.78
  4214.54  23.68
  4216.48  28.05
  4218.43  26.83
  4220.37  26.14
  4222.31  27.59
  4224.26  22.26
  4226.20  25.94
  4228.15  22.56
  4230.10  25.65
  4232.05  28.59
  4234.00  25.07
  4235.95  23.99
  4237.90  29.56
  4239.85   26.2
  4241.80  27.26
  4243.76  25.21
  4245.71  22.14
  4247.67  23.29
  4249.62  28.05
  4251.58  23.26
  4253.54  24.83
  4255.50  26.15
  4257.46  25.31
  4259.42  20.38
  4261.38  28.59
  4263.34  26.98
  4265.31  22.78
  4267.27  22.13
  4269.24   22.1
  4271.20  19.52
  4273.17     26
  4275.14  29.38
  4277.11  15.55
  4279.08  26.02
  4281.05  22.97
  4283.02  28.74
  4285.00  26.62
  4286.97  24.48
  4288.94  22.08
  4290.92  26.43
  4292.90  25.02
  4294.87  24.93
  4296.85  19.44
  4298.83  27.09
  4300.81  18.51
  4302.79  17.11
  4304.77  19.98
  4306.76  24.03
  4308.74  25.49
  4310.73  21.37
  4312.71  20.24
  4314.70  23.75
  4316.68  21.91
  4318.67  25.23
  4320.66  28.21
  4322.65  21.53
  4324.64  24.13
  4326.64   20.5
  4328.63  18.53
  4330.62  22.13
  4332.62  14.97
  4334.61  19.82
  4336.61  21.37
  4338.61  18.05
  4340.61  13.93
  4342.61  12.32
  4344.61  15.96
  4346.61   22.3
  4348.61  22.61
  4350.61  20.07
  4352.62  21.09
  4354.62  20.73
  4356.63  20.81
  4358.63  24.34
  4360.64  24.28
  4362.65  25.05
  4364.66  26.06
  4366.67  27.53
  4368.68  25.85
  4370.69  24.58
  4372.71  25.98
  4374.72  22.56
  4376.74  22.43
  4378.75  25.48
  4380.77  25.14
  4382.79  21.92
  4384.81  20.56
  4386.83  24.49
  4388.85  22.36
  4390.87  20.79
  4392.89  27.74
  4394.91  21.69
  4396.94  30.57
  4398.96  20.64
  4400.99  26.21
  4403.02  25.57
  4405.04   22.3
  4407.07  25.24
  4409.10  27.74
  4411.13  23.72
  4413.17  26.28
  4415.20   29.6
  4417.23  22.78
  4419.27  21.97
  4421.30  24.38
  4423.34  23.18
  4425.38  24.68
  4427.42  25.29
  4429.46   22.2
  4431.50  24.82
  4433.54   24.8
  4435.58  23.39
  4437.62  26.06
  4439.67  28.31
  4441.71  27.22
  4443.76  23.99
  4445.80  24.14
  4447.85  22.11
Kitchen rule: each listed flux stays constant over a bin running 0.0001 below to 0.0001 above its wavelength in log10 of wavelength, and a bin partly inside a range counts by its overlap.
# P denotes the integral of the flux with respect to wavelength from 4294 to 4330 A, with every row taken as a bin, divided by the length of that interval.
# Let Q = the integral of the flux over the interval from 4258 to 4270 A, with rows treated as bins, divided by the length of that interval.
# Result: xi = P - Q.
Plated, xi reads -1.6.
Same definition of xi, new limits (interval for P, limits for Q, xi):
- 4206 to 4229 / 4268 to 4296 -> 1.5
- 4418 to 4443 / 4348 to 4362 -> 2.6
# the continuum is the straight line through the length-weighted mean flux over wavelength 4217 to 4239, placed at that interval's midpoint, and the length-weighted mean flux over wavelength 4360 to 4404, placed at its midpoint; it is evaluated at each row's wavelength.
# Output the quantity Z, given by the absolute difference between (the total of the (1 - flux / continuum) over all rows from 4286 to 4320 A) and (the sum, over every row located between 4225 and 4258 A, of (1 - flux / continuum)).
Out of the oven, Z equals 1.44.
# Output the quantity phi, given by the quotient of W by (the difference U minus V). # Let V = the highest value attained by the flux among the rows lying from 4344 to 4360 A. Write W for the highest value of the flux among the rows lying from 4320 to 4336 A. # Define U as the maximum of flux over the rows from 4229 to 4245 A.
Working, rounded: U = 29.56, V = 24.34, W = 28.21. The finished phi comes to 5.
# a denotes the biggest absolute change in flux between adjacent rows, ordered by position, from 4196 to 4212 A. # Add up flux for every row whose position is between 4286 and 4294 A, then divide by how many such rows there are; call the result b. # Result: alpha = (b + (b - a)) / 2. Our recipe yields 20.5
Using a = 8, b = 24.5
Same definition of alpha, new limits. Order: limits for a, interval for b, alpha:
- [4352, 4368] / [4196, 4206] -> 24.6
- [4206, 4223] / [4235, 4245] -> 22.5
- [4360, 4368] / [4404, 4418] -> 24.6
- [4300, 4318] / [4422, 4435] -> 22.1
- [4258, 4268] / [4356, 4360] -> 18.5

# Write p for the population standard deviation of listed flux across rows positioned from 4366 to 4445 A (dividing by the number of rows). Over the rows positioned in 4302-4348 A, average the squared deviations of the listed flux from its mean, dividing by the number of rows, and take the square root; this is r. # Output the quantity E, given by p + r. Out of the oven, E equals 6.2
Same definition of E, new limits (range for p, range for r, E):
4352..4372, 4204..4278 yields 5.3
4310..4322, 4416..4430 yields 3.9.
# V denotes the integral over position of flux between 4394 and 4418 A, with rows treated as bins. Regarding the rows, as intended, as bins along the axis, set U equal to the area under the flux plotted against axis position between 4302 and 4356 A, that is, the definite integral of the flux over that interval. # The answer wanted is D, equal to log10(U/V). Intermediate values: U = 1115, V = 606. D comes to 0.27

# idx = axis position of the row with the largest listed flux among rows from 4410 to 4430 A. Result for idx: 4415.20 A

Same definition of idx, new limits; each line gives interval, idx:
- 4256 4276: 4275.14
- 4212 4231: 4216.48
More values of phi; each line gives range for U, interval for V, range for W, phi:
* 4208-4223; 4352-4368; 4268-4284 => 13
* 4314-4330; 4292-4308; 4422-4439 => 23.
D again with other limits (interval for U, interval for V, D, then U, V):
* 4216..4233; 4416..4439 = -0.10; 440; 554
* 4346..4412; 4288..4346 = 0.11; 1578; 1228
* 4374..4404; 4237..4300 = -0.34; 717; 1551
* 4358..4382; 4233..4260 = -0.05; 598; 678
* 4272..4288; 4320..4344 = -0.07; 398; 466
